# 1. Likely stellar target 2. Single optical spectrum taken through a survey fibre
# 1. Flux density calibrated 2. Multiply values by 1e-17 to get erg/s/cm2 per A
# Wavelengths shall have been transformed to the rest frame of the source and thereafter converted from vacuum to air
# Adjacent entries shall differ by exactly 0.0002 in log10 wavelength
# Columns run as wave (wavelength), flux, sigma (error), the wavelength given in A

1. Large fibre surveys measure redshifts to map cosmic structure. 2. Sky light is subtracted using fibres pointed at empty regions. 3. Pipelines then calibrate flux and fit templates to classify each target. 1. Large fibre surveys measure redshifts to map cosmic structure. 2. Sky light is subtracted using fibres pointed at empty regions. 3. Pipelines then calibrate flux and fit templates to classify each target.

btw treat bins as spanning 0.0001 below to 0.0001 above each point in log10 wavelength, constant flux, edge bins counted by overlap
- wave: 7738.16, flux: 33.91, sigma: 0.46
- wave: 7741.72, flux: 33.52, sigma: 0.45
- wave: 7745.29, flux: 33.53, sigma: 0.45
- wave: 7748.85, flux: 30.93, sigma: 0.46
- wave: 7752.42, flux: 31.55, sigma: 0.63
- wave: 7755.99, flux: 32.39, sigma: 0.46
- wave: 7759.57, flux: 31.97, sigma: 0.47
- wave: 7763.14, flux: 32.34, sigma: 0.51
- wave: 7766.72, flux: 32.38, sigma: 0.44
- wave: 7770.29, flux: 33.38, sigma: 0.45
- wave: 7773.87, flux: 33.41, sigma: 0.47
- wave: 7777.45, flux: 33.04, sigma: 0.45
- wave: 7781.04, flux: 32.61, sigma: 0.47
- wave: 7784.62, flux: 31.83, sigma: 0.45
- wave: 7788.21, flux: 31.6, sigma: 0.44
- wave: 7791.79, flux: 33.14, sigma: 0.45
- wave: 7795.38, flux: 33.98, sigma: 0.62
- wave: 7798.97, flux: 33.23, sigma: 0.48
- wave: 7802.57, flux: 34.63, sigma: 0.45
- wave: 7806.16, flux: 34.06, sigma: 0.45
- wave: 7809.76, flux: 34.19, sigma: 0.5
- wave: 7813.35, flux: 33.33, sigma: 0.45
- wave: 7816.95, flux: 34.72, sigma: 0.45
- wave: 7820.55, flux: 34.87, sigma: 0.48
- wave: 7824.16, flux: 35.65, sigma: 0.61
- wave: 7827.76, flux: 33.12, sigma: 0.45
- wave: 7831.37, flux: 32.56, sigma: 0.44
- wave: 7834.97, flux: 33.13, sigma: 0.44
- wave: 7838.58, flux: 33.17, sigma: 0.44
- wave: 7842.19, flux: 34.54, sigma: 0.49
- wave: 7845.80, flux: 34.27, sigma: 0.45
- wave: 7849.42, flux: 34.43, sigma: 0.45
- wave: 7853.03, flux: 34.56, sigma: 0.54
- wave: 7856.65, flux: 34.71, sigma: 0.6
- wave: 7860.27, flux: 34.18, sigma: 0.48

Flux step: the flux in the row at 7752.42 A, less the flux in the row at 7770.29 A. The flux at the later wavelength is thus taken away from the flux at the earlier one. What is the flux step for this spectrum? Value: -1.8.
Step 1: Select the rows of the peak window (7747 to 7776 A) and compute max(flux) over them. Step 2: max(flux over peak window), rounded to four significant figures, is 33.41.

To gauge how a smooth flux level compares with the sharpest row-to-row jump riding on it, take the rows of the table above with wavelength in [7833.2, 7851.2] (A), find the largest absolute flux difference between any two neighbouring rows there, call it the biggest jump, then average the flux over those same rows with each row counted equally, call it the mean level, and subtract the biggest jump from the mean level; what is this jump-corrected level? 32.5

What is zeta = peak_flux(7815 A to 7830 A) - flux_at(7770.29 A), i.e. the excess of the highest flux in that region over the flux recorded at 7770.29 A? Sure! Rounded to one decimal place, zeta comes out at 2.3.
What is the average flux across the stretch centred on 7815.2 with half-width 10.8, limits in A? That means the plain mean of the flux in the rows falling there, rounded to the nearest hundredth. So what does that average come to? 34.47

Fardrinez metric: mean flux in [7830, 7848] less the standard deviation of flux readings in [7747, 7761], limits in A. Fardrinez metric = 33.0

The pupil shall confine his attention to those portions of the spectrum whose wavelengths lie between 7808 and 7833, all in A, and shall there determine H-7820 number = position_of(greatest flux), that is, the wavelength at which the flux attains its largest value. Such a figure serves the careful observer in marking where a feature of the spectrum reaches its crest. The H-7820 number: 7824.16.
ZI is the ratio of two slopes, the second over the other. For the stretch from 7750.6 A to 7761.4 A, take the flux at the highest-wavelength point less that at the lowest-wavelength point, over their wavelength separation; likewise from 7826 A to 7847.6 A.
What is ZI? 1.1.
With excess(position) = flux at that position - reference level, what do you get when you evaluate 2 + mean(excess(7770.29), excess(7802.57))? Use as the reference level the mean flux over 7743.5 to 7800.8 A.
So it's 3.42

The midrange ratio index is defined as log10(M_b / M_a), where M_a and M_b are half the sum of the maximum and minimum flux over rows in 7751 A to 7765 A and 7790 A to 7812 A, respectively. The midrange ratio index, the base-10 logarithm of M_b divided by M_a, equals 0.025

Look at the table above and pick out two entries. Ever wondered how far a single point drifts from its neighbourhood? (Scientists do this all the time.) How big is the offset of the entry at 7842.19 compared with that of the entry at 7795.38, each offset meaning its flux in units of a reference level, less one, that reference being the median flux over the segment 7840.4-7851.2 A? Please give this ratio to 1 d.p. -0.2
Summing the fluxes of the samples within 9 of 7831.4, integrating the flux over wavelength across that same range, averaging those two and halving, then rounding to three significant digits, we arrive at 193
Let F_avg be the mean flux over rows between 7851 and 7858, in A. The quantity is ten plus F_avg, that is 44.6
